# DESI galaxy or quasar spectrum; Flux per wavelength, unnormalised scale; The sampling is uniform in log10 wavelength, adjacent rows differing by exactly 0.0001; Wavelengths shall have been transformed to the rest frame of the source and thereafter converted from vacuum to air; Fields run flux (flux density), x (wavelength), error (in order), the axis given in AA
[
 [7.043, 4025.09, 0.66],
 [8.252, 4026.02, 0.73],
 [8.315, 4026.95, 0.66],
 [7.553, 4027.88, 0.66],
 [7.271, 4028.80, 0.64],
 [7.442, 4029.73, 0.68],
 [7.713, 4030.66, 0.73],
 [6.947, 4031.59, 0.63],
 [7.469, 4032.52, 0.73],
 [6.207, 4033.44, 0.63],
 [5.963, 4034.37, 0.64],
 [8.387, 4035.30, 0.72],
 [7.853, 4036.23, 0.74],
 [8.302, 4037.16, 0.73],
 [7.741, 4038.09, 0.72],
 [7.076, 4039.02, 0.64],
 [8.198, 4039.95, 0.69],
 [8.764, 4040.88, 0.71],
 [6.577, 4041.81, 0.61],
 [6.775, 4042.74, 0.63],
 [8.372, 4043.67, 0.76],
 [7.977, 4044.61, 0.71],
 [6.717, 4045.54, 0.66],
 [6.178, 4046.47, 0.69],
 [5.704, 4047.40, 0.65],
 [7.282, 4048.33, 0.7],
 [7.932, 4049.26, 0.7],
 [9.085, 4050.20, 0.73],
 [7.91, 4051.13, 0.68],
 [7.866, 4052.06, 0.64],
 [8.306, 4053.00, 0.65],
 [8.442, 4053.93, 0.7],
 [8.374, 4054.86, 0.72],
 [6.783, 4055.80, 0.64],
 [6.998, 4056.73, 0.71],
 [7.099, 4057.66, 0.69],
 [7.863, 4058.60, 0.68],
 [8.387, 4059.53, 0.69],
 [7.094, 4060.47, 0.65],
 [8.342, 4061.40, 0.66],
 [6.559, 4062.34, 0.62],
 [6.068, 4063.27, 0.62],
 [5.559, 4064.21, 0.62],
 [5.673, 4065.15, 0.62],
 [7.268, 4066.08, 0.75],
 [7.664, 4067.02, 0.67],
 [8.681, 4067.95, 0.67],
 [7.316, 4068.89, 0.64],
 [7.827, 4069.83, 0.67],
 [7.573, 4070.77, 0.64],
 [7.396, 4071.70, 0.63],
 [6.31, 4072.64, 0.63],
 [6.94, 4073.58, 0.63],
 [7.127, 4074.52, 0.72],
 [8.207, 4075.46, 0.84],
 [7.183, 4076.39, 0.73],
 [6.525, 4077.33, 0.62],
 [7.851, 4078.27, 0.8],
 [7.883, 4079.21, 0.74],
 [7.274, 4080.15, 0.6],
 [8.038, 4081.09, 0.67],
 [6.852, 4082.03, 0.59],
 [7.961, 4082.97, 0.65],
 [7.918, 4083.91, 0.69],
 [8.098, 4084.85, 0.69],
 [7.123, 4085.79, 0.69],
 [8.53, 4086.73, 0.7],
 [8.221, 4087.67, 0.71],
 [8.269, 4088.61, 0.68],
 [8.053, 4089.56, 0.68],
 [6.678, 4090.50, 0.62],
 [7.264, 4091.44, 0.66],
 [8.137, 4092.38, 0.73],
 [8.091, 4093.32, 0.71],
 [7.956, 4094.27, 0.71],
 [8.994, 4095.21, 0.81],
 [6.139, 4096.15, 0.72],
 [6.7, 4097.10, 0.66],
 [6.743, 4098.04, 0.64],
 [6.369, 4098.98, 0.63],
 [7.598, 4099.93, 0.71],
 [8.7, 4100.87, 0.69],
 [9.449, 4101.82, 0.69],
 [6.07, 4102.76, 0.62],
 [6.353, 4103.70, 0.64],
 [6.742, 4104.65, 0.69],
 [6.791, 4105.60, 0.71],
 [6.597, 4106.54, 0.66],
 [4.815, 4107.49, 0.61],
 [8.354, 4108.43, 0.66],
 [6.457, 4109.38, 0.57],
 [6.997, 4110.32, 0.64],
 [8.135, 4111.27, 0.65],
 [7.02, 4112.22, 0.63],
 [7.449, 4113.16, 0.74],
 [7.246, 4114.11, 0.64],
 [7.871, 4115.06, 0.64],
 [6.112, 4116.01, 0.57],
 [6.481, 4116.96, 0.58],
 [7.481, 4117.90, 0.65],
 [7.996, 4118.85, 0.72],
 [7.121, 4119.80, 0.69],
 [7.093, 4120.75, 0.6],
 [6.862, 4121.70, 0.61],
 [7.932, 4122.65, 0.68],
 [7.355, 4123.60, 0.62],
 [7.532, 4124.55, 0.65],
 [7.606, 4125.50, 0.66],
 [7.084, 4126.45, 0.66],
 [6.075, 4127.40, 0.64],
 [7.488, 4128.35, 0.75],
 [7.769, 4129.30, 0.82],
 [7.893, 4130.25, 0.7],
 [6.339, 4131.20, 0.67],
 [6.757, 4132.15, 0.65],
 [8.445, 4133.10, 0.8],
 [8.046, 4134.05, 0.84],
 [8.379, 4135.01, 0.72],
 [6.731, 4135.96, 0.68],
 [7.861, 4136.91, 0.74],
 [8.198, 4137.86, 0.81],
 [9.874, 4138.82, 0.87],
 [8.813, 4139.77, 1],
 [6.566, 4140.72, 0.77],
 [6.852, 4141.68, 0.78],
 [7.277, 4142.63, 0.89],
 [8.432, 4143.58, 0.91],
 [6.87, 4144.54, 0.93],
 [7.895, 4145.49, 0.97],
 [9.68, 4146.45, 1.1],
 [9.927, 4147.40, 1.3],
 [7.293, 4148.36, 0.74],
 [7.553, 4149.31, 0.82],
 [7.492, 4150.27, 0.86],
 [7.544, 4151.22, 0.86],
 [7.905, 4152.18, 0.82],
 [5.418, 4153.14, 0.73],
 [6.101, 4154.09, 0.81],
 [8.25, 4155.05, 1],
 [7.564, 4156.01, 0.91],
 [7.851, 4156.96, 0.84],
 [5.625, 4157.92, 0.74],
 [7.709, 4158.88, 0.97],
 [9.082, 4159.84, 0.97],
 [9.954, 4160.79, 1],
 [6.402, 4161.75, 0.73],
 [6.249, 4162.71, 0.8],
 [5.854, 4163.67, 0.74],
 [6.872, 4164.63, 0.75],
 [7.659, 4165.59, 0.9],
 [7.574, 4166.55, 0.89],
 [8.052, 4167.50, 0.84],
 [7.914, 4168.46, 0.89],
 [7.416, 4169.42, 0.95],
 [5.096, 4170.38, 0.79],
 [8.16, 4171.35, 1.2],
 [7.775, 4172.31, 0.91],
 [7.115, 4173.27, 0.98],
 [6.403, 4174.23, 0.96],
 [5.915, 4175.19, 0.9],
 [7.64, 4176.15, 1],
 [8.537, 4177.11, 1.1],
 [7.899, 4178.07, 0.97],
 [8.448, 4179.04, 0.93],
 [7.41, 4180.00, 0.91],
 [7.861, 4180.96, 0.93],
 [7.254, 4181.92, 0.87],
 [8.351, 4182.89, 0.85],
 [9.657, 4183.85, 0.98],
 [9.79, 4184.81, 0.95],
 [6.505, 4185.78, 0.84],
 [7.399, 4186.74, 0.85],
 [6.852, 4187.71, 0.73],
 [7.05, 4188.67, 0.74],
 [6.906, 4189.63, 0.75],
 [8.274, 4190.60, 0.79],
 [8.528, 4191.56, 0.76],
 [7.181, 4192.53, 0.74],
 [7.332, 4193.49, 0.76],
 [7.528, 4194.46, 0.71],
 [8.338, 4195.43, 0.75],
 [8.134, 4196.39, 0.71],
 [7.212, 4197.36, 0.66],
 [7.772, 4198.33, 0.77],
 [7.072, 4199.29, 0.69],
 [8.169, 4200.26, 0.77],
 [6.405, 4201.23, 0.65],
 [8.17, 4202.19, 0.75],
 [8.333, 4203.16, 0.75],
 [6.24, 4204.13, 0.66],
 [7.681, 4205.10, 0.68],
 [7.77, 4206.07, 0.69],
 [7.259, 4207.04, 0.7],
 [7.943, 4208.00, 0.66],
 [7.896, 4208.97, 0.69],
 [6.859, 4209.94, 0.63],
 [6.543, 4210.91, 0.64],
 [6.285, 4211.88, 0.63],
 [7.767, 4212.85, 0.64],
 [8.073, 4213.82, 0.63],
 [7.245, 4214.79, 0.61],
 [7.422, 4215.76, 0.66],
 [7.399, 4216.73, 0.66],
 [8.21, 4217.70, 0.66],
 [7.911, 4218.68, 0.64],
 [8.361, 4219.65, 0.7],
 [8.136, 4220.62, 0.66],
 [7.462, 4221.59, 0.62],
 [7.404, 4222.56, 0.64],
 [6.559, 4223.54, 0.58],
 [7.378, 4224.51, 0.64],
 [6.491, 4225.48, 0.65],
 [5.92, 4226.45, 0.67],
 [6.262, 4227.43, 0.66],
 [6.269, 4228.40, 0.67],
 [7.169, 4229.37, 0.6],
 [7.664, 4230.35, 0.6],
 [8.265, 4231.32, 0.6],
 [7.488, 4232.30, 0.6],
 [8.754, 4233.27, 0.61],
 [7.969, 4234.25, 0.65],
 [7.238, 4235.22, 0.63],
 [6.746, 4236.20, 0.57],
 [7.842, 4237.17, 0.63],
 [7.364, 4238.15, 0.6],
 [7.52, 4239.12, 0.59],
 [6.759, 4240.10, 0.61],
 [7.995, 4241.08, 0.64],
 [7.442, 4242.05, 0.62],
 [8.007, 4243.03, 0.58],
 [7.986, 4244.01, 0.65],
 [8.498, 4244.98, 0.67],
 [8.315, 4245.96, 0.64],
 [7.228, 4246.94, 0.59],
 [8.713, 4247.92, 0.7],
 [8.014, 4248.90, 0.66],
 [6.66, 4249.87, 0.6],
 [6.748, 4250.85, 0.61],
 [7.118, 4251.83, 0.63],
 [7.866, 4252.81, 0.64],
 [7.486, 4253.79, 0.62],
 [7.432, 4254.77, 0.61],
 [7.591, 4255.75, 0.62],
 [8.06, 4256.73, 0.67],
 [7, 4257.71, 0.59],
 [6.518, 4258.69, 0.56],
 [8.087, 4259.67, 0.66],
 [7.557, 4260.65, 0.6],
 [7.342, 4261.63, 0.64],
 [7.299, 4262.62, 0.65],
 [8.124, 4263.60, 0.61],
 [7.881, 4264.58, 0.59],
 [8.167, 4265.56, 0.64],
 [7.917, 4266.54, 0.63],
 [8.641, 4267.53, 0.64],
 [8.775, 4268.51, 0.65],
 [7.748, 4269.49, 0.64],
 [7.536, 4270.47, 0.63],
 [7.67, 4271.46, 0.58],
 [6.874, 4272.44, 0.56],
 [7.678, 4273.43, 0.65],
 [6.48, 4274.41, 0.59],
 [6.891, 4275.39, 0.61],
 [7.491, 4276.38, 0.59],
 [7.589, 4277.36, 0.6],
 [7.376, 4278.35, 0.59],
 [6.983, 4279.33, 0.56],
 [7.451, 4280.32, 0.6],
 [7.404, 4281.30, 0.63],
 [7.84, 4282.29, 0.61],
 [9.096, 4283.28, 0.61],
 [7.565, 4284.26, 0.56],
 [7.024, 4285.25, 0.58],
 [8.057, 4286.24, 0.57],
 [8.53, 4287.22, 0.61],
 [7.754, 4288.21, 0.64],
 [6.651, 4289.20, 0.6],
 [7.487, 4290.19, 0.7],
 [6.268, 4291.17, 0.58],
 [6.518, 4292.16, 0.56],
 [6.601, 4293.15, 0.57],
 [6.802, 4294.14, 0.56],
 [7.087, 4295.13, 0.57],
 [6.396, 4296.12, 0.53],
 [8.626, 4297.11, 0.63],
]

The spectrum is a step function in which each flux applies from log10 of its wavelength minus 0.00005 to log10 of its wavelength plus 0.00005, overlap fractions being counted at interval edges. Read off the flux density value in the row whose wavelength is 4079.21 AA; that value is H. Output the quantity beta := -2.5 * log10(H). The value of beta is -2.24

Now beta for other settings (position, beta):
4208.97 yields -2.24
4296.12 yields -2.01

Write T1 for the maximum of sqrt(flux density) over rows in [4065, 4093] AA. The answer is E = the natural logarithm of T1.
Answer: 1.08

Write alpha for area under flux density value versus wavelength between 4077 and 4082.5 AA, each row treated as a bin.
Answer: 41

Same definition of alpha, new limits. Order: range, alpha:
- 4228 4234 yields 46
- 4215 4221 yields 47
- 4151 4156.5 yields 39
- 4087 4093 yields 47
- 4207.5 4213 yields 40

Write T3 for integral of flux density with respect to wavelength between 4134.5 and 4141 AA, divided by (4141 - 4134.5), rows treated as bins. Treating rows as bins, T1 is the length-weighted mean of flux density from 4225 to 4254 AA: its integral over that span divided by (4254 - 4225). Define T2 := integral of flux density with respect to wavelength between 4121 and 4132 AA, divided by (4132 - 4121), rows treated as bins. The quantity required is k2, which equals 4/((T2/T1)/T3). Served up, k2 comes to 33.4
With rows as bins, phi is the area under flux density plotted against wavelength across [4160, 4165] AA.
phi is 36.0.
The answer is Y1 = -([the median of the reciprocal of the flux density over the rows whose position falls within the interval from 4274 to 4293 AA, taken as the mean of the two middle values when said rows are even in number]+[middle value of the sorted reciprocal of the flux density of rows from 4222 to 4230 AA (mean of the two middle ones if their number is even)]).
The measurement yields -0.287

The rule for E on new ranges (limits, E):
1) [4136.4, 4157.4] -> 1.15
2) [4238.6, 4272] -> 1.09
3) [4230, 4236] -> 1.08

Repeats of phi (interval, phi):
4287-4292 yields 36.1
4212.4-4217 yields 34.9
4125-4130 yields 36.2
